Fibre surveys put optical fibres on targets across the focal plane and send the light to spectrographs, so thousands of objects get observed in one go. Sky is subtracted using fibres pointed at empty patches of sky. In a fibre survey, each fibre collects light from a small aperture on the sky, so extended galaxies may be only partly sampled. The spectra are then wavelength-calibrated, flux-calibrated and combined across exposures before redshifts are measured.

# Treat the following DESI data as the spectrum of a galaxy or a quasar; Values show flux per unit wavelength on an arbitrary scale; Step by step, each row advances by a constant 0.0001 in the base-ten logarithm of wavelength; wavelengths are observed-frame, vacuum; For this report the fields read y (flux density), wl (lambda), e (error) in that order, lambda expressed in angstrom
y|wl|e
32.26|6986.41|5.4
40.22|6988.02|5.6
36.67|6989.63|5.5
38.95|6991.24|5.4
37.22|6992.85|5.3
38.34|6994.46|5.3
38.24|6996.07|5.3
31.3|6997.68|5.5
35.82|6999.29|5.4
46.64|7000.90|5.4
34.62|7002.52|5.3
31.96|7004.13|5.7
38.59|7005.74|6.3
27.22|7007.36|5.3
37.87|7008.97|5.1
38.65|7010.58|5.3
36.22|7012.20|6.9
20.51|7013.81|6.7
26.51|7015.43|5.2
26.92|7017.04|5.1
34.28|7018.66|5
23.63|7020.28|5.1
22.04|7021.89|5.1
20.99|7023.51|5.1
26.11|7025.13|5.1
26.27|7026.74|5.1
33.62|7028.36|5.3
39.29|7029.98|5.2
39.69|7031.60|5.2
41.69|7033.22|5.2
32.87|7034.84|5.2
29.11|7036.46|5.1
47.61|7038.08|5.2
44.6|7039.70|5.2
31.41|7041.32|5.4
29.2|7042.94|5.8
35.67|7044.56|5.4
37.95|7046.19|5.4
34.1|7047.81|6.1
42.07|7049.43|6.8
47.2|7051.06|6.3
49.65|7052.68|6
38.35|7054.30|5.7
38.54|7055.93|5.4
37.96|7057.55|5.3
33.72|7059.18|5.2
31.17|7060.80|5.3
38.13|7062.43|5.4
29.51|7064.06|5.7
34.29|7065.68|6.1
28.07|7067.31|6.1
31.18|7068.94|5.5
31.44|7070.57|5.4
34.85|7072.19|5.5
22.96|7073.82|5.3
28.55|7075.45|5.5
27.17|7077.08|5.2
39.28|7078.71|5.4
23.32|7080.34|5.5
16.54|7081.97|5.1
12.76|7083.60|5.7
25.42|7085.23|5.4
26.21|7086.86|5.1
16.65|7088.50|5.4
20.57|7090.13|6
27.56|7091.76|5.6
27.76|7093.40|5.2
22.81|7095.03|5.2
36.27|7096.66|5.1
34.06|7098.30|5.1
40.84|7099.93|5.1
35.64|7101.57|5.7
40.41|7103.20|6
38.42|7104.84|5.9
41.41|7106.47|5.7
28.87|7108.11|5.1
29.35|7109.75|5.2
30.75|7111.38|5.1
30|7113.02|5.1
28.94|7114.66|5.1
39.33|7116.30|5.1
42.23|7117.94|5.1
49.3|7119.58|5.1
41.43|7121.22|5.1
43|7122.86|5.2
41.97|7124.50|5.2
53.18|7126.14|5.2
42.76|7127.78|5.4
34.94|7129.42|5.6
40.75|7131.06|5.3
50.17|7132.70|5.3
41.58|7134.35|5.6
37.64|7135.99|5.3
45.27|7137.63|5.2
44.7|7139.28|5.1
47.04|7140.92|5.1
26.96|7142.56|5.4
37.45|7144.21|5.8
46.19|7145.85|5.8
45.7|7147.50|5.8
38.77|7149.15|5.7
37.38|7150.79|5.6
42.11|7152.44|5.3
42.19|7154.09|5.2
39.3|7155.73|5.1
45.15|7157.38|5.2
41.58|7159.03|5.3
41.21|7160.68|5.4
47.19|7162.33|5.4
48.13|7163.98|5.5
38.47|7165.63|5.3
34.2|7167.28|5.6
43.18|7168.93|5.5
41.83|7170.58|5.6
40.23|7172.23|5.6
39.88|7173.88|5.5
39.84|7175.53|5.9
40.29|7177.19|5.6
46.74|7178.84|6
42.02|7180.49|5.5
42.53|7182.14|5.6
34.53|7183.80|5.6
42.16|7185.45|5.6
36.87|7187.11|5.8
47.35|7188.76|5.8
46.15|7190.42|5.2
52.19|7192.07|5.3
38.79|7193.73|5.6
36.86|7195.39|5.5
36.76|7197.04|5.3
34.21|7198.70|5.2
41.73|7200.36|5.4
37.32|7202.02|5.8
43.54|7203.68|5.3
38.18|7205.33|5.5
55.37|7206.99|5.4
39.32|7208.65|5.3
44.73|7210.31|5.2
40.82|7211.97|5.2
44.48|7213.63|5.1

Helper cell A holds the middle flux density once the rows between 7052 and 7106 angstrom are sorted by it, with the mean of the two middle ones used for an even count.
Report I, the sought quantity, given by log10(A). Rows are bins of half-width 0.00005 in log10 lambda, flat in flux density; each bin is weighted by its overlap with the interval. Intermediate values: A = 31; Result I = 1.49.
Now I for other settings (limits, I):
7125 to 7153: 1.62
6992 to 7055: 1.55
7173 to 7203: 1.60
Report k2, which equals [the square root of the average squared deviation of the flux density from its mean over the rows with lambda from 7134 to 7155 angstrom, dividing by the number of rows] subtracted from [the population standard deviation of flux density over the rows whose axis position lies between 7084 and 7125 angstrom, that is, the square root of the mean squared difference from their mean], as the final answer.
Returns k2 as 2.8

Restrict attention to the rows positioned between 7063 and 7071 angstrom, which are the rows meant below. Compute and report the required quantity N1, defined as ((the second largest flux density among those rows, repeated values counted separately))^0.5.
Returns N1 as 5.6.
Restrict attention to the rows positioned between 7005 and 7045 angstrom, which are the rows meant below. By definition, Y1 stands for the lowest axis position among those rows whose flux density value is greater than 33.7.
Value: 7005.74 angstrom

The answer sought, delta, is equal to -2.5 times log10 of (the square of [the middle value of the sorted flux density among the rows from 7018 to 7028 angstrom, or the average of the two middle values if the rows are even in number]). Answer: -6.98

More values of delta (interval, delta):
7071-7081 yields -7.22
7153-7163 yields -8.11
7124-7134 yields -8.14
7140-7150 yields -8.13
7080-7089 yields -6.50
